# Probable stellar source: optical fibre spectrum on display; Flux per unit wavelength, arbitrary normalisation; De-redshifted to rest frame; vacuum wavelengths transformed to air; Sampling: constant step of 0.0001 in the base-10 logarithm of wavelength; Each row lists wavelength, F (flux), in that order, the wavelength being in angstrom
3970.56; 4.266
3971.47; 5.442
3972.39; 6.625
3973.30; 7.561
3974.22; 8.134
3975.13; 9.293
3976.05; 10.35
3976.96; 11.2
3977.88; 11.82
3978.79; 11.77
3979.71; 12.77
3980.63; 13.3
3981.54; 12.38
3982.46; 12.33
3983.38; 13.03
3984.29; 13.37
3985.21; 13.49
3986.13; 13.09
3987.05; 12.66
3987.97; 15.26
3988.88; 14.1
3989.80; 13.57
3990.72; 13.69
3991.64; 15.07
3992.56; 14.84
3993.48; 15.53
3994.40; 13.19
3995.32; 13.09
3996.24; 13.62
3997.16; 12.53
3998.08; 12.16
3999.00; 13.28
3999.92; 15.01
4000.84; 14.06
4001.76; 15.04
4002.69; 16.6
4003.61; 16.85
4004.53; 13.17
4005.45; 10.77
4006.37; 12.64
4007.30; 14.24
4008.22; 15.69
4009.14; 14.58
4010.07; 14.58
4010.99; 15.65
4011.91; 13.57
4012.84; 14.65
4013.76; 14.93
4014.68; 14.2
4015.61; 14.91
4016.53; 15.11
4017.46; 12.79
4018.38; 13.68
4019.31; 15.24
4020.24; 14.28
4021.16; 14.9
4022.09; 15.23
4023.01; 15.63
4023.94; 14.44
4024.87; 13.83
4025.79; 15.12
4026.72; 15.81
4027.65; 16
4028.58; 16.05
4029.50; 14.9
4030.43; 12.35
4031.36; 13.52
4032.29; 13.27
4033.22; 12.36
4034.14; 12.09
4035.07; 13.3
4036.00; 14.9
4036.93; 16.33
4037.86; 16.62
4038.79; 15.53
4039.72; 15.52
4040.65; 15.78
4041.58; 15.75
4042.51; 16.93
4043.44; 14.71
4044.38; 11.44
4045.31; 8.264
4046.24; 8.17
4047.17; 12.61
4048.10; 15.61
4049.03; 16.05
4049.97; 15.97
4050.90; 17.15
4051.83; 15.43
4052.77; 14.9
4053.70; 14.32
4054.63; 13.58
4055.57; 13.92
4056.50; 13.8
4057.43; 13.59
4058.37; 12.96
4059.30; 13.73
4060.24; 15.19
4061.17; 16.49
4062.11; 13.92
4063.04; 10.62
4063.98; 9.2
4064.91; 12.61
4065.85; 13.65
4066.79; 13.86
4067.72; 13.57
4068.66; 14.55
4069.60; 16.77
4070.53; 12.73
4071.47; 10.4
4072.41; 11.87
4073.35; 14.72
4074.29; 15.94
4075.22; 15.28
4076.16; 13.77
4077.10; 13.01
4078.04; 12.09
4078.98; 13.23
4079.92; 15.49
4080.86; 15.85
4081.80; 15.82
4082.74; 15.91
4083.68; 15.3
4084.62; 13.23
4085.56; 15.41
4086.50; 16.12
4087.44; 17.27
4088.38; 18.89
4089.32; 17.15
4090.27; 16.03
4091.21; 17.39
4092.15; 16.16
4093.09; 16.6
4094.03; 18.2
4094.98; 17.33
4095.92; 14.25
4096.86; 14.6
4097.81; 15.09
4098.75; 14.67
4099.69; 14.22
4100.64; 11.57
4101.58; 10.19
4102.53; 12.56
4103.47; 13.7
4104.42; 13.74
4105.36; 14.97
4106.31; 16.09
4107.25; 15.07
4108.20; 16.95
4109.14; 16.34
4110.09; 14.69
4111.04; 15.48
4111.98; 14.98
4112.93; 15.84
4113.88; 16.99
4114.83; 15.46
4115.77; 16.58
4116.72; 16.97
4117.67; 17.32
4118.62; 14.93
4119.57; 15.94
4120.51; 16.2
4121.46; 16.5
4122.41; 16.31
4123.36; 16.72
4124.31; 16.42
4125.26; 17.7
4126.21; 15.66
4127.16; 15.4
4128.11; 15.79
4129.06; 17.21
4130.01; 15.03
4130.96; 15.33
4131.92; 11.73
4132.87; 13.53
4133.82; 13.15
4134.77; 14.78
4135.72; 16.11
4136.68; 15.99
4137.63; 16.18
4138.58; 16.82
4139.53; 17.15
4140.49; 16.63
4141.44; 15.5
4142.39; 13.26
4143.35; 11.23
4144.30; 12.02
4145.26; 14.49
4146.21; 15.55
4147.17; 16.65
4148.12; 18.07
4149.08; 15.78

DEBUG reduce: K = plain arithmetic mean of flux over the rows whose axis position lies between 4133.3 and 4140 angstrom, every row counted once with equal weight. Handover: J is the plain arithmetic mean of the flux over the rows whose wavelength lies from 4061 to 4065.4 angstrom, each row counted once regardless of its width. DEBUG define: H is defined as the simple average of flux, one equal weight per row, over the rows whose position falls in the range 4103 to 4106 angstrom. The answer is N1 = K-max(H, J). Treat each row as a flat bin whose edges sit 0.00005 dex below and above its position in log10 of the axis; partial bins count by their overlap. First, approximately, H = 14.1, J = 12.6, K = 15.7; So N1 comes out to 1.6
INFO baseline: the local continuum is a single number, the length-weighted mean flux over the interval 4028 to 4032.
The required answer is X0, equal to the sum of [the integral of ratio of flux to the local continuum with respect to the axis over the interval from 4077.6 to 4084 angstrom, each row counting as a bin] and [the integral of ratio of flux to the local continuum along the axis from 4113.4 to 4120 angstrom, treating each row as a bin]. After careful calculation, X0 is 14.2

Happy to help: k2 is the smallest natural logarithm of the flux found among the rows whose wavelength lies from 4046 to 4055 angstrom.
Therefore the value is 2.1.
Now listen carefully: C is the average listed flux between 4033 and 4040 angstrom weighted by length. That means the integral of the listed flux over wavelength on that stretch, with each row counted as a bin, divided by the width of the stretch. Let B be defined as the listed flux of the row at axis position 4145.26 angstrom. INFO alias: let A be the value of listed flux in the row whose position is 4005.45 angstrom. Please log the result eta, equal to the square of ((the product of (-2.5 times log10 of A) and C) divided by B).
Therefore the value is 6.8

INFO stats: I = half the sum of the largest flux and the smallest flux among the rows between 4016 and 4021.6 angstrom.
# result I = 14.0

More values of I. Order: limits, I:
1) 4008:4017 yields 14.6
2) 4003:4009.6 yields 13.8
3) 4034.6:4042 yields 15.0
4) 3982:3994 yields 13.9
